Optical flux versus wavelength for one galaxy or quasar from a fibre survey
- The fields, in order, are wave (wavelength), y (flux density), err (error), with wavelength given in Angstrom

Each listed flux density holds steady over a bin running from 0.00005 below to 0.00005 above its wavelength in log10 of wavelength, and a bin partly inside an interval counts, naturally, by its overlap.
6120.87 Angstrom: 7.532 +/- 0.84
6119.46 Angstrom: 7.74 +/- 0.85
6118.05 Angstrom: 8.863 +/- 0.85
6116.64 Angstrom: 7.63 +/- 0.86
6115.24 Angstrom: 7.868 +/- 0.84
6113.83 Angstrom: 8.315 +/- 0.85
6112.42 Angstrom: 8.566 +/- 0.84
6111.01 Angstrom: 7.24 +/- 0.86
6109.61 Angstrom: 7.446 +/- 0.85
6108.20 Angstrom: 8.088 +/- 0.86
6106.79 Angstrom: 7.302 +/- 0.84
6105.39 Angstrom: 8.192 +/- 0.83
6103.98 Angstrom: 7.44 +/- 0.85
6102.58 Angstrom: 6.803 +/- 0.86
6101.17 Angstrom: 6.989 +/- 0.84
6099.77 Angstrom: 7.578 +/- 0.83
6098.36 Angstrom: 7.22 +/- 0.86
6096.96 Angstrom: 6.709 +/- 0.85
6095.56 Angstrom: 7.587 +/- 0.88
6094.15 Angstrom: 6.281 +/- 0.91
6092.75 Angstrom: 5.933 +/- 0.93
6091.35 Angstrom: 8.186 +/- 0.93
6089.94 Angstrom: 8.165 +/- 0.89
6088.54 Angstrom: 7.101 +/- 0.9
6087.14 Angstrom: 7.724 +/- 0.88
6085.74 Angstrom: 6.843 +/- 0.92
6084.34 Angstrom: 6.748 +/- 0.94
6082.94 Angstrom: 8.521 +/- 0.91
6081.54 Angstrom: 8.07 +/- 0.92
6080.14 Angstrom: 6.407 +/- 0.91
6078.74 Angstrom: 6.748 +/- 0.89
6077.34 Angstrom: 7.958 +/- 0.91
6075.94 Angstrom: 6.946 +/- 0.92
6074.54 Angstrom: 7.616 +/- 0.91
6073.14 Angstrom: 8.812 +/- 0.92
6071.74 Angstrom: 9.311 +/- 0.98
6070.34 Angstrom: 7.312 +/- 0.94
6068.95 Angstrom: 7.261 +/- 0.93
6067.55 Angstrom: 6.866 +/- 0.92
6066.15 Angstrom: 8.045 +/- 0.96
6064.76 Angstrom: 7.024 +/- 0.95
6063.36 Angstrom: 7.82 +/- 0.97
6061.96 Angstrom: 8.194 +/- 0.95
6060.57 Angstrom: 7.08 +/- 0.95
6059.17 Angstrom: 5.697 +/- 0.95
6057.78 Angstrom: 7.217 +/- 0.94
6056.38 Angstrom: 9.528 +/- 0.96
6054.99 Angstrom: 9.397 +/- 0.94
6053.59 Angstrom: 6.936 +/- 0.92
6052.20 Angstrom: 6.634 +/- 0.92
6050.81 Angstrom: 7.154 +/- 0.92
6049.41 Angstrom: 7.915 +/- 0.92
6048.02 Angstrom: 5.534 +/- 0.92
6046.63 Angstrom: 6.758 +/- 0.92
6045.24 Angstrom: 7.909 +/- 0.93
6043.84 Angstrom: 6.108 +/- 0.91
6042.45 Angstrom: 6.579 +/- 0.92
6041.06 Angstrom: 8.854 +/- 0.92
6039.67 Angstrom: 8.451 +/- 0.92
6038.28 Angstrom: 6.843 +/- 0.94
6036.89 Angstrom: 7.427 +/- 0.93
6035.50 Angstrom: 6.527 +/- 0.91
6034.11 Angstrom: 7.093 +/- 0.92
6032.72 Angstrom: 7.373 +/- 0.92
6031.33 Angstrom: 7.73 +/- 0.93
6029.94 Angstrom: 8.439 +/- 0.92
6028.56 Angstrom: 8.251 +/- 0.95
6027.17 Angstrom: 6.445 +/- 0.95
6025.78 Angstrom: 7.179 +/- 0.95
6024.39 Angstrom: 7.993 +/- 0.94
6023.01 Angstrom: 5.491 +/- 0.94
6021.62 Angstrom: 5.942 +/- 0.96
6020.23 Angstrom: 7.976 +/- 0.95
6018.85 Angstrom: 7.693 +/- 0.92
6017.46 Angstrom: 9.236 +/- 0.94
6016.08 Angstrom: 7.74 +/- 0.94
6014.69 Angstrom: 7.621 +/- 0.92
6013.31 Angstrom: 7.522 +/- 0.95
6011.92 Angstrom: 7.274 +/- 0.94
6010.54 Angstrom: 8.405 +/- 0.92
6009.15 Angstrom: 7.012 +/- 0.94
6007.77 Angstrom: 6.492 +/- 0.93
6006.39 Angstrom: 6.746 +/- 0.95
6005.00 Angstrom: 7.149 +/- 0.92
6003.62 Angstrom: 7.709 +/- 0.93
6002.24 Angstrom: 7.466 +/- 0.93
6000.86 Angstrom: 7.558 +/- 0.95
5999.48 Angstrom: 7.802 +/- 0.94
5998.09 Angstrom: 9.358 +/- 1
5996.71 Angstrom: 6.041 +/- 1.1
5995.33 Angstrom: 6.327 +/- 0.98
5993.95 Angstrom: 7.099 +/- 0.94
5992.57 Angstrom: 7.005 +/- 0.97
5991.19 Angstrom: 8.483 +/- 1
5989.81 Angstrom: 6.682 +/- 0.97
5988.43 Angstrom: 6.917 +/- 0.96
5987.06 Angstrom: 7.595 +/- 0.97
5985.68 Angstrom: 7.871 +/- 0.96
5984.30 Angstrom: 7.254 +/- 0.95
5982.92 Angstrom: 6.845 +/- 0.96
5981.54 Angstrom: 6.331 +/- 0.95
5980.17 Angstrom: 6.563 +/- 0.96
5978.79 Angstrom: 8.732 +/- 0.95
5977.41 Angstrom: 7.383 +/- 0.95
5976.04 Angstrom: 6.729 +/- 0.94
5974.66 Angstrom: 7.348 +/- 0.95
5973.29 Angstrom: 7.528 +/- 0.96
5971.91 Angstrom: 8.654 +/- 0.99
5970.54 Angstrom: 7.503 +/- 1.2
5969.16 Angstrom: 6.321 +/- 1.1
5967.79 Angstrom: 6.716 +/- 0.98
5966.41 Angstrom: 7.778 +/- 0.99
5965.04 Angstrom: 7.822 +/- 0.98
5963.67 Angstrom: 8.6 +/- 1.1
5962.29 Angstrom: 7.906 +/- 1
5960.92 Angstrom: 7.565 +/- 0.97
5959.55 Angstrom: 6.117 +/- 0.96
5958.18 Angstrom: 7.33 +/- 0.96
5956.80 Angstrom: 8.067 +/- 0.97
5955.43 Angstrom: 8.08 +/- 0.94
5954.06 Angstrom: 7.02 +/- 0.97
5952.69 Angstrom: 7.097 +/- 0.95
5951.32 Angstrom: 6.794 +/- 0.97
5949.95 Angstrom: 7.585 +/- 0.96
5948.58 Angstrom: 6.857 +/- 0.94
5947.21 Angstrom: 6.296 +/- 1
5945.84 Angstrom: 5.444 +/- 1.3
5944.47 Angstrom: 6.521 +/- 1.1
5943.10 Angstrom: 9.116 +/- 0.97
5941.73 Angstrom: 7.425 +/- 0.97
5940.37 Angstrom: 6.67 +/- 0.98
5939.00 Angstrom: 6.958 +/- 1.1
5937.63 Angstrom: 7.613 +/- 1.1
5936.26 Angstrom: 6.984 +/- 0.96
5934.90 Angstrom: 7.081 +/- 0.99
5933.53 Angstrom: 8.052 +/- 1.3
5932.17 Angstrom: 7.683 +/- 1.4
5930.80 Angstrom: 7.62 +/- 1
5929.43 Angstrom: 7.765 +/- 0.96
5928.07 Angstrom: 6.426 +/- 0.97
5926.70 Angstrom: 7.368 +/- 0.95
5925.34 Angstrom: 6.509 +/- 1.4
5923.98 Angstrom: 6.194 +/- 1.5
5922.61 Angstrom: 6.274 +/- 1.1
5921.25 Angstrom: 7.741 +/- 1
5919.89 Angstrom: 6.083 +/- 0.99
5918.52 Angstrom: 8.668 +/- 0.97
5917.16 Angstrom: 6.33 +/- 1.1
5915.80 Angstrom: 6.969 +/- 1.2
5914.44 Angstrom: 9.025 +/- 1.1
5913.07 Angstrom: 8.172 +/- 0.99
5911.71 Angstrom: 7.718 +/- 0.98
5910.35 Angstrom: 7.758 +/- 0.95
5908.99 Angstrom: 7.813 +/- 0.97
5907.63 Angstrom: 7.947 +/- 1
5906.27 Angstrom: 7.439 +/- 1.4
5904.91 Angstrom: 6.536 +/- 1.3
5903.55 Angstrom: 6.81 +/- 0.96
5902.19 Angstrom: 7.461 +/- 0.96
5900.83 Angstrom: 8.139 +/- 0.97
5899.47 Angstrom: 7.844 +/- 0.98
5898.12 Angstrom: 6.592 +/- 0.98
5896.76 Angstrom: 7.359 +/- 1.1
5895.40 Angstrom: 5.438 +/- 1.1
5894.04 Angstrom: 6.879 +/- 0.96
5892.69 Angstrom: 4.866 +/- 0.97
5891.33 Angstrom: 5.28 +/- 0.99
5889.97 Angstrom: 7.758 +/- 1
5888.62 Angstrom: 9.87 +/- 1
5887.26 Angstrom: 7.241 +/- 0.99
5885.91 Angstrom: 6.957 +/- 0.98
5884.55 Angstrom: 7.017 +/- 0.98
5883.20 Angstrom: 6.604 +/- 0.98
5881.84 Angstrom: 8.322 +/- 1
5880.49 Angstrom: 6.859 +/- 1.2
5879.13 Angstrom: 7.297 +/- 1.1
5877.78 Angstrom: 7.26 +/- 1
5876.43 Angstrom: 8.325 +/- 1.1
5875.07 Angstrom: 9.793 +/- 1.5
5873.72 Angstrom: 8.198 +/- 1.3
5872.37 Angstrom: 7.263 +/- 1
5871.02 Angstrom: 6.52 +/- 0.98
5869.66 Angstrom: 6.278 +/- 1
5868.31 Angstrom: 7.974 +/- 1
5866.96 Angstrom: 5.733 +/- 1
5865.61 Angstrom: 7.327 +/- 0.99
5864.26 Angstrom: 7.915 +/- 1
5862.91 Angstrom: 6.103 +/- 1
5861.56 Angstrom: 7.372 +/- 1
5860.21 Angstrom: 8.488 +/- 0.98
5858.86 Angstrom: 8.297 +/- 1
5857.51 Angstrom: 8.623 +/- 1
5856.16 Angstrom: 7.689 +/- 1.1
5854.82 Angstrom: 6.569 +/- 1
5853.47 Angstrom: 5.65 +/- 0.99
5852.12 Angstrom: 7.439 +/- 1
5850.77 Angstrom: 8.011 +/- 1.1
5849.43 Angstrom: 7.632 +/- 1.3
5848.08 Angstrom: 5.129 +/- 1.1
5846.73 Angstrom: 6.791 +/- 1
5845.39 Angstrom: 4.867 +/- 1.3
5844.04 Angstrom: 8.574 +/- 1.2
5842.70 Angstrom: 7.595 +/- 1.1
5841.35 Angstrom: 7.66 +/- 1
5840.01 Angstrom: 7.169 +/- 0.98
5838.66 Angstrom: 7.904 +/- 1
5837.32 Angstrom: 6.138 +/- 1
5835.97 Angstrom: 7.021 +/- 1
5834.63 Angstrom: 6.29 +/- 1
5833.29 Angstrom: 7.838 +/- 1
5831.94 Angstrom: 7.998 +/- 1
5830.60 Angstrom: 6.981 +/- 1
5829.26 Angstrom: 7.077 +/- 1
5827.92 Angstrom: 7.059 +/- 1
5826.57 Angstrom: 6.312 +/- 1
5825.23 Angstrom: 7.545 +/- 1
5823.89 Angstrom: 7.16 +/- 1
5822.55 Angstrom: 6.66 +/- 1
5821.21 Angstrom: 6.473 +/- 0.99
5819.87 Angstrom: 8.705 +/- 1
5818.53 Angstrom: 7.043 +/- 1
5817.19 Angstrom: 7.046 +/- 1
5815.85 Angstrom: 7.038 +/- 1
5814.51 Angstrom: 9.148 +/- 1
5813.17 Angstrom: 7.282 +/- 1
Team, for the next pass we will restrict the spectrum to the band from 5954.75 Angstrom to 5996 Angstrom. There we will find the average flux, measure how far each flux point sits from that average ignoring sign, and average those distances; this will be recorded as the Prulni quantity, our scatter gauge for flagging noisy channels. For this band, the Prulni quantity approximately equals 0.599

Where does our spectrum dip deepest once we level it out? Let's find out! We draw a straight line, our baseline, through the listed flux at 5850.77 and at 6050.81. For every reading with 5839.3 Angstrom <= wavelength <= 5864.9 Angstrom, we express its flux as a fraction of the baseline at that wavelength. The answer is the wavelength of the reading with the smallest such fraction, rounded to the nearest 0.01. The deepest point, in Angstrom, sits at 5845.39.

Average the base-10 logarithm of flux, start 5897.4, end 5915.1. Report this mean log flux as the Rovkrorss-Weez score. 0.881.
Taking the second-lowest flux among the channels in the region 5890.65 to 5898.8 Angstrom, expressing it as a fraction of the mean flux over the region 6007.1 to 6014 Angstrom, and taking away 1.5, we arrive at -0.78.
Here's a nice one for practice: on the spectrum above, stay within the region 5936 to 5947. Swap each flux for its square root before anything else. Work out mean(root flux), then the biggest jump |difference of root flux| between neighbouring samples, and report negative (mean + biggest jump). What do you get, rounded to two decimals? -3.12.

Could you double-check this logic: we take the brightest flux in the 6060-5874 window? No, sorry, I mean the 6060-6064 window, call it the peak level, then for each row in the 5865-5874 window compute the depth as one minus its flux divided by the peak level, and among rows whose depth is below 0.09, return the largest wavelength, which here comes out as 5873.72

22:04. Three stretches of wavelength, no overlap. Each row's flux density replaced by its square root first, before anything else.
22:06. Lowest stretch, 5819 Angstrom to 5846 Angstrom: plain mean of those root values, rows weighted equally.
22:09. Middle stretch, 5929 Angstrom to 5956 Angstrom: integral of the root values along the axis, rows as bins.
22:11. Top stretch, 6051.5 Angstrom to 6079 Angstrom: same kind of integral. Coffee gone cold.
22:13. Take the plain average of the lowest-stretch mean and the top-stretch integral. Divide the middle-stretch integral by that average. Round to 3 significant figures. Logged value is 1.85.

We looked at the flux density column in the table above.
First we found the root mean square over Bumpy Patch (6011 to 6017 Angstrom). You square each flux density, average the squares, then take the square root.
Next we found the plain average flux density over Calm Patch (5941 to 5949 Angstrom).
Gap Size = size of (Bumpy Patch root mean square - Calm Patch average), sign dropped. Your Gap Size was 0.60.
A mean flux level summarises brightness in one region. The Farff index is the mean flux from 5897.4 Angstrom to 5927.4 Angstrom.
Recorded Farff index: 7.34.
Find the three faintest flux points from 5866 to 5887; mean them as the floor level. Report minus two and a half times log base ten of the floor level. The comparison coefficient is -1.98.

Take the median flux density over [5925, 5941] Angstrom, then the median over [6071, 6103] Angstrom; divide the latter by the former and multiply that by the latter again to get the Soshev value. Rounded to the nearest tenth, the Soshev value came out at 7.2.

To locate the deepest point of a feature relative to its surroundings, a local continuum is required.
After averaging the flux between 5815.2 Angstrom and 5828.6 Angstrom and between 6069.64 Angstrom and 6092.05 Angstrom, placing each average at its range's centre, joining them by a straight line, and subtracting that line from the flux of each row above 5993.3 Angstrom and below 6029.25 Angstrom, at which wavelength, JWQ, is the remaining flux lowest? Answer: 6023.01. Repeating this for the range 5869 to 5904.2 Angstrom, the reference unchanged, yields 5892.69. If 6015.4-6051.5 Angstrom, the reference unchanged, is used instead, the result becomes 6048.02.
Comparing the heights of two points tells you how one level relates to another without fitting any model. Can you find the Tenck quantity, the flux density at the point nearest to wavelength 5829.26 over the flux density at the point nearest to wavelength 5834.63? 1.13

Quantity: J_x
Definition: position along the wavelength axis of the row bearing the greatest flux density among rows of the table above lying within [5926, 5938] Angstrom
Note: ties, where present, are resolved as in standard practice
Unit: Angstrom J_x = 5933.53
